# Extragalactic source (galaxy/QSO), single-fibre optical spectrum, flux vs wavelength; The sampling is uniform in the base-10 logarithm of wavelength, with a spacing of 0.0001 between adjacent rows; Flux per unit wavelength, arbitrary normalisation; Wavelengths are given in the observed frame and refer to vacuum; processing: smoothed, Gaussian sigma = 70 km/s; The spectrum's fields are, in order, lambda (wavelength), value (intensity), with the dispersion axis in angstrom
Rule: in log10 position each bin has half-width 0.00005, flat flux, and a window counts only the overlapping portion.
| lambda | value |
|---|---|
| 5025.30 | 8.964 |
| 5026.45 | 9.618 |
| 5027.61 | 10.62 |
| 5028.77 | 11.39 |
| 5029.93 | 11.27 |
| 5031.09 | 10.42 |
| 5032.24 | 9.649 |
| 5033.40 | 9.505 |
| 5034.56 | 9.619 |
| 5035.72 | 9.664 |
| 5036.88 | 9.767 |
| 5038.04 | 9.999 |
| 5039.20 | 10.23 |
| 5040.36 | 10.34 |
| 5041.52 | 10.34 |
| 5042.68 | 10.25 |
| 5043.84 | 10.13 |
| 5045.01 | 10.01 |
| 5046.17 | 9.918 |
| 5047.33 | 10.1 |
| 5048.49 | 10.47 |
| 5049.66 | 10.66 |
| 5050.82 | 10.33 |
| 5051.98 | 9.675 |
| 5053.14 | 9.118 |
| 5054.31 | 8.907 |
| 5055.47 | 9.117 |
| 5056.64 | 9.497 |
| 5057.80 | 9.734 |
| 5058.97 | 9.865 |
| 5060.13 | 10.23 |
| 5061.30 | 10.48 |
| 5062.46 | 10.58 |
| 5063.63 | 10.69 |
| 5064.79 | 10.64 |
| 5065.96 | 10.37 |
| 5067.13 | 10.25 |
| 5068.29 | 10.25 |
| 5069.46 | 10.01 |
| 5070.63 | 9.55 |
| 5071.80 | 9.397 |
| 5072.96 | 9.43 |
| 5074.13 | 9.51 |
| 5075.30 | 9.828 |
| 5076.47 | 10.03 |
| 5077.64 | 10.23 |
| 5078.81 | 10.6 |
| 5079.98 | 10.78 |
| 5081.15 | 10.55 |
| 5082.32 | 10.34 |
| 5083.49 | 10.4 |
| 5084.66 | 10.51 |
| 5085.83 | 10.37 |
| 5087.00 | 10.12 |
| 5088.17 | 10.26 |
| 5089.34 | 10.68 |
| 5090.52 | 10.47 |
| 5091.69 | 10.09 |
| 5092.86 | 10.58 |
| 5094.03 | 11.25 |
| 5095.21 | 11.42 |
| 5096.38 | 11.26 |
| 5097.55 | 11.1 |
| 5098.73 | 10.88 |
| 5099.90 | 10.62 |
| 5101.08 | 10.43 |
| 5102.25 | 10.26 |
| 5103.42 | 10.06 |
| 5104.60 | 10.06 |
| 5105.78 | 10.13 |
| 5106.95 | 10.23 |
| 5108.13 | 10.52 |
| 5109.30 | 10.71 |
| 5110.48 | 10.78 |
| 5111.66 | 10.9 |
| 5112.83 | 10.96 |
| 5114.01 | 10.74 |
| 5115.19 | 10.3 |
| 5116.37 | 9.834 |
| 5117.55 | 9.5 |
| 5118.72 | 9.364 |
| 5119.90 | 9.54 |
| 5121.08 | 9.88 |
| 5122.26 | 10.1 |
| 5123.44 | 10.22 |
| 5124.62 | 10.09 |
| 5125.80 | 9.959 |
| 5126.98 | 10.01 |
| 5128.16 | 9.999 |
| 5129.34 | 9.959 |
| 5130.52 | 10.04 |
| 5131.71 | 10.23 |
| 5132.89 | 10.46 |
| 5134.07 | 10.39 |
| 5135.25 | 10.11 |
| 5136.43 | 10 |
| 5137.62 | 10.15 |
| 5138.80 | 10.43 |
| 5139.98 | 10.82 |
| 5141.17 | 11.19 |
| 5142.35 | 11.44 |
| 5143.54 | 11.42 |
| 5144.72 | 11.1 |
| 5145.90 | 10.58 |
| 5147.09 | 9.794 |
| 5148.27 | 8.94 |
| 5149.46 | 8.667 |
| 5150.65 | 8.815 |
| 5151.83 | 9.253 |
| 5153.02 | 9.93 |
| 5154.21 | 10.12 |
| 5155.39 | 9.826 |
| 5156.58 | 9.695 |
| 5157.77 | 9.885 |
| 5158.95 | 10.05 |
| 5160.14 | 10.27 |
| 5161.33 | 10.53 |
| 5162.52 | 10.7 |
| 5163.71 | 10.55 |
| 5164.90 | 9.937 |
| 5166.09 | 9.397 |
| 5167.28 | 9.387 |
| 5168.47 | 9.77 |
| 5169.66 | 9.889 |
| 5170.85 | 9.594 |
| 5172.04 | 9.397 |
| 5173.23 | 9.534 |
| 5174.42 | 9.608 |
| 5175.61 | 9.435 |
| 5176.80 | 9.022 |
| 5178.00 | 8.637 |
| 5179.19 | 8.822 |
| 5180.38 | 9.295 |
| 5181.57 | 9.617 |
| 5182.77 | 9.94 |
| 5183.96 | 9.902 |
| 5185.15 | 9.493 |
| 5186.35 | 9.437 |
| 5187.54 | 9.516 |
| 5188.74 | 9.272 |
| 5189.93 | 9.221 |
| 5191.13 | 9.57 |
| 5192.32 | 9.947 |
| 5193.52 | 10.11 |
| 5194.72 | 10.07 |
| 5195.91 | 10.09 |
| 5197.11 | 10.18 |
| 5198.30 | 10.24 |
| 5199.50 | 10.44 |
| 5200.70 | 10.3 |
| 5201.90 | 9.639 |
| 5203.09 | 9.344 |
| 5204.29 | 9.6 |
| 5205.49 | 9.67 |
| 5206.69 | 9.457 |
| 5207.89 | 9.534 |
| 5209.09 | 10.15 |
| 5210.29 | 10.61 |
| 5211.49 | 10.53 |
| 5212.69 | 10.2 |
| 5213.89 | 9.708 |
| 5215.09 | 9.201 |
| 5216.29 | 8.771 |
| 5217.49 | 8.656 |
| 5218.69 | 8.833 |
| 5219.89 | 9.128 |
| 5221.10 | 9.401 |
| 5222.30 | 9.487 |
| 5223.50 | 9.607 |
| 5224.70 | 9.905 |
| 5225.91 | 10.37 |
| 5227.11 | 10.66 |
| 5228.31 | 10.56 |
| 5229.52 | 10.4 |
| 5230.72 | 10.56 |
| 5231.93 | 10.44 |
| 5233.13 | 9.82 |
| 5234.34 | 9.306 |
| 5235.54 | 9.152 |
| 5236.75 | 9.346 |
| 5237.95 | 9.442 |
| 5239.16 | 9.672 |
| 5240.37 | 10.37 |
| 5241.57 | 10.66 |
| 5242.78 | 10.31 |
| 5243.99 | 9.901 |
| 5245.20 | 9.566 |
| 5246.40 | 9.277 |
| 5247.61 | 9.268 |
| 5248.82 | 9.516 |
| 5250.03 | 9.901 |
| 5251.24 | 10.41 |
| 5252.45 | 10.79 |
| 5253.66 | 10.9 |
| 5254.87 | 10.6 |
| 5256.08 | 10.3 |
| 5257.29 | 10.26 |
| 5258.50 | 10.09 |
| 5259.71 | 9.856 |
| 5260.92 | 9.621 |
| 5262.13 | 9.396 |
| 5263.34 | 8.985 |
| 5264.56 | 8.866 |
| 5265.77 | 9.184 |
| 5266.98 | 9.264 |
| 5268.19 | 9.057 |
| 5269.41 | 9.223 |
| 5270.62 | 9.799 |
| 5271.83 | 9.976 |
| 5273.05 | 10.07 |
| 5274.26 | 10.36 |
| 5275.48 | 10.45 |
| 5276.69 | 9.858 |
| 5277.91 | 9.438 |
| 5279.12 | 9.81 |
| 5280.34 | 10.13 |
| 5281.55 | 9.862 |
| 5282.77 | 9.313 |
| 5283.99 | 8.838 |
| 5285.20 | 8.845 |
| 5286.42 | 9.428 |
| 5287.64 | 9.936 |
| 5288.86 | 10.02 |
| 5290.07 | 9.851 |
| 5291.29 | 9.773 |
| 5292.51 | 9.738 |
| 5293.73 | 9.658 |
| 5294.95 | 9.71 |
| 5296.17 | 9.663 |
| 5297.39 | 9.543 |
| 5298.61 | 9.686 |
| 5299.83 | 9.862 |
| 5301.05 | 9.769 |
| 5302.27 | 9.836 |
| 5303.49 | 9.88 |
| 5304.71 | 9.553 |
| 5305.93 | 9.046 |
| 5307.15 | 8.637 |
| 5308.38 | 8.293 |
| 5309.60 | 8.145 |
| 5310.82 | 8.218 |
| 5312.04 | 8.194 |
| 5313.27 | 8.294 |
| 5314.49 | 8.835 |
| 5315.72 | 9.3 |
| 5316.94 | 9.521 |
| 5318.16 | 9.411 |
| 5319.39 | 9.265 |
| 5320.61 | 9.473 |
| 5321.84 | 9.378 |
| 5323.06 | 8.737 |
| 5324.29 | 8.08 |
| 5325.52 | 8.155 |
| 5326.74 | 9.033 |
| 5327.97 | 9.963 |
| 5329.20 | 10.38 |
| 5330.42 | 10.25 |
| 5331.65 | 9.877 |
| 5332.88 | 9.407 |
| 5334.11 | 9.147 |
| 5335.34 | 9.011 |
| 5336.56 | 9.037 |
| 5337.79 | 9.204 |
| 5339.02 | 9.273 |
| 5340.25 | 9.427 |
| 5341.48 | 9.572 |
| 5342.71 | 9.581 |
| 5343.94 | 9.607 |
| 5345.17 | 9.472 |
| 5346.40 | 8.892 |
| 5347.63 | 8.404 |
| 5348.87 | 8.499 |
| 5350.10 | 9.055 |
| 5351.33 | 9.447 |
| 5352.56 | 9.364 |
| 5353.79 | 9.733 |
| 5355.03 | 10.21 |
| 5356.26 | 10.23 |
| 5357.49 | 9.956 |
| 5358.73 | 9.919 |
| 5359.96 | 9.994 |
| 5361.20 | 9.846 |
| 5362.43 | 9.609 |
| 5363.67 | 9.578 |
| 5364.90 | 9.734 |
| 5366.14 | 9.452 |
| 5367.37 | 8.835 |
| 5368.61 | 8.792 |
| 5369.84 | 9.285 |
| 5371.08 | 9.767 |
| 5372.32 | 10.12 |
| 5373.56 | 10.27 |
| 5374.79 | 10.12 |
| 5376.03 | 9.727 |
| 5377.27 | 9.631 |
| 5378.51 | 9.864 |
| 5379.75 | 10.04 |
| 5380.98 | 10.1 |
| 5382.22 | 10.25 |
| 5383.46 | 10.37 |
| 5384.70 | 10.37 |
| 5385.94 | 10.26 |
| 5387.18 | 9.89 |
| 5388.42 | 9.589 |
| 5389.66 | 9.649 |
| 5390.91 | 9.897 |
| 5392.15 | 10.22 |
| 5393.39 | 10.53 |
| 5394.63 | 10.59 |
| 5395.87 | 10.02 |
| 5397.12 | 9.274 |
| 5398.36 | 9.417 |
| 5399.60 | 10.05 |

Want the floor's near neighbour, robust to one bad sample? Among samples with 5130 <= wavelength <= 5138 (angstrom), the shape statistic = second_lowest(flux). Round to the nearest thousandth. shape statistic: 10.040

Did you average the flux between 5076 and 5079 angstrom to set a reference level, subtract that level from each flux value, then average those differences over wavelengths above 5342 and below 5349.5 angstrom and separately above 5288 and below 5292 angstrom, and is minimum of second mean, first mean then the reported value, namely -1.2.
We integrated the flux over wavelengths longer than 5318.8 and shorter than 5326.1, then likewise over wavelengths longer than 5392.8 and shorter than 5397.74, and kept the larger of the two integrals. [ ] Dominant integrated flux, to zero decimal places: 65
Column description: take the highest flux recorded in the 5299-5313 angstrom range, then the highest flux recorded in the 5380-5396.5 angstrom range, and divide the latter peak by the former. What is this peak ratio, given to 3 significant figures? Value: 1.07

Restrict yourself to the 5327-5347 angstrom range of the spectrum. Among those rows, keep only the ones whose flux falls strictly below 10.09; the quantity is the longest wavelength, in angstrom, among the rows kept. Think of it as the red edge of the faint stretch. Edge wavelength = 5346.40 angstrom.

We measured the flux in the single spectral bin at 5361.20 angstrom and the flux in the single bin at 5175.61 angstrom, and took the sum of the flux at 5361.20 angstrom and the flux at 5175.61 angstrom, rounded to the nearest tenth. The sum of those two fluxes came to 19.3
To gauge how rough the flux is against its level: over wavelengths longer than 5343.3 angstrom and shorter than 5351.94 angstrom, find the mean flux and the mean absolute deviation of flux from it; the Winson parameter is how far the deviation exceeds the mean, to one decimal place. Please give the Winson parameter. -8.7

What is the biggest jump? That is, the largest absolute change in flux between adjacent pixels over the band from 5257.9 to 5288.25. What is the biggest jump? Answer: 0.59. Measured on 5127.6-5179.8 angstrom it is 0.85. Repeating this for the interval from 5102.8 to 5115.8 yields 0.44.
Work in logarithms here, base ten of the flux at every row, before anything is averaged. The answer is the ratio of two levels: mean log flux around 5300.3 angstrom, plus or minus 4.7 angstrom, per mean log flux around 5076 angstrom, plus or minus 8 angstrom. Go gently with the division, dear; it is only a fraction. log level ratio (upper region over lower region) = 0.99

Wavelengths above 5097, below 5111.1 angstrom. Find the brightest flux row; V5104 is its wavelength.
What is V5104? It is 5097.55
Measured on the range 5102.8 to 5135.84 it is 5112.83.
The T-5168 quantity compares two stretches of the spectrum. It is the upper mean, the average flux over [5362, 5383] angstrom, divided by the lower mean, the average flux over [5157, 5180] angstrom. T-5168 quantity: 1.00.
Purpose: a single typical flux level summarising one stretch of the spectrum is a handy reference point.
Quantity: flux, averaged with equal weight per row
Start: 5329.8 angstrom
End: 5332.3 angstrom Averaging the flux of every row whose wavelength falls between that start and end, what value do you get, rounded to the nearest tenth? 10.1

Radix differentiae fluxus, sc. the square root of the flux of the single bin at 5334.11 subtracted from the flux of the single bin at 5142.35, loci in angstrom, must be 1.5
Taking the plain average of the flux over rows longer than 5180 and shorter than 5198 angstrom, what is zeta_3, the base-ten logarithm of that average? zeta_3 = 0.99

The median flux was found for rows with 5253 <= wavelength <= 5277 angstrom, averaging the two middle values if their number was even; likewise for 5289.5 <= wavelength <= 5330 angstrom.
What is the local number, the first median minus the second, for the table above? 0.38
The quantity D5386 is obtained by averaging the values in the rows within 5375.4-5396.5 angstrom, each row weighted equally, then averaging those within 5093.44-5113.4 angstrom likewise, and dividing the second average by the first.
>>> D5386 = 1.06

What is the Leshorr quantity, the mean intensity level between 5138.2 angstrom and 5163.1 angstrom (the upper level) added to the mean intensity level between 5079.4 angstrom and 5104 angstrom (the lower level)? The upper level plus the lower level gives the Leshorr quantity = 20.8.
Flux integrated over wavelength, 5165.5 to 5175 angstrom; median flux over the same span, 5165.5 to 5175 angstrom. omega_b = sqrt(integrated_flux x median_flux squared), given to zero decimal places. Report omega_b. 91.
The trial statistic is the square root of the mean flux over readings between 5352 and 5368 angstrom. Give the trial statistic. 3.119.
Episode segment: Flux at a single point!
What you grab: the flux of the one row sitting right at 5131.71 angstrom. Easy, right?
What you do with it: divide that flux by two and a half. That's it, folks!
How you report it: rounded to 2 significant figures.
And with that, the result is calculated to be 4.1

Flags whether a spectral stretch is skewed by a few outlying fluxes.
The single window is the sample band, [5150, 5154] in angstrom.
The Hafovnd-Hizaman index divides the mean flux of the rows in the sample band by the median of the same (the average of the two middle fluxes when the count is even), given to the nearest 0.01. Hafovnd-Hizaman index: 1.01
